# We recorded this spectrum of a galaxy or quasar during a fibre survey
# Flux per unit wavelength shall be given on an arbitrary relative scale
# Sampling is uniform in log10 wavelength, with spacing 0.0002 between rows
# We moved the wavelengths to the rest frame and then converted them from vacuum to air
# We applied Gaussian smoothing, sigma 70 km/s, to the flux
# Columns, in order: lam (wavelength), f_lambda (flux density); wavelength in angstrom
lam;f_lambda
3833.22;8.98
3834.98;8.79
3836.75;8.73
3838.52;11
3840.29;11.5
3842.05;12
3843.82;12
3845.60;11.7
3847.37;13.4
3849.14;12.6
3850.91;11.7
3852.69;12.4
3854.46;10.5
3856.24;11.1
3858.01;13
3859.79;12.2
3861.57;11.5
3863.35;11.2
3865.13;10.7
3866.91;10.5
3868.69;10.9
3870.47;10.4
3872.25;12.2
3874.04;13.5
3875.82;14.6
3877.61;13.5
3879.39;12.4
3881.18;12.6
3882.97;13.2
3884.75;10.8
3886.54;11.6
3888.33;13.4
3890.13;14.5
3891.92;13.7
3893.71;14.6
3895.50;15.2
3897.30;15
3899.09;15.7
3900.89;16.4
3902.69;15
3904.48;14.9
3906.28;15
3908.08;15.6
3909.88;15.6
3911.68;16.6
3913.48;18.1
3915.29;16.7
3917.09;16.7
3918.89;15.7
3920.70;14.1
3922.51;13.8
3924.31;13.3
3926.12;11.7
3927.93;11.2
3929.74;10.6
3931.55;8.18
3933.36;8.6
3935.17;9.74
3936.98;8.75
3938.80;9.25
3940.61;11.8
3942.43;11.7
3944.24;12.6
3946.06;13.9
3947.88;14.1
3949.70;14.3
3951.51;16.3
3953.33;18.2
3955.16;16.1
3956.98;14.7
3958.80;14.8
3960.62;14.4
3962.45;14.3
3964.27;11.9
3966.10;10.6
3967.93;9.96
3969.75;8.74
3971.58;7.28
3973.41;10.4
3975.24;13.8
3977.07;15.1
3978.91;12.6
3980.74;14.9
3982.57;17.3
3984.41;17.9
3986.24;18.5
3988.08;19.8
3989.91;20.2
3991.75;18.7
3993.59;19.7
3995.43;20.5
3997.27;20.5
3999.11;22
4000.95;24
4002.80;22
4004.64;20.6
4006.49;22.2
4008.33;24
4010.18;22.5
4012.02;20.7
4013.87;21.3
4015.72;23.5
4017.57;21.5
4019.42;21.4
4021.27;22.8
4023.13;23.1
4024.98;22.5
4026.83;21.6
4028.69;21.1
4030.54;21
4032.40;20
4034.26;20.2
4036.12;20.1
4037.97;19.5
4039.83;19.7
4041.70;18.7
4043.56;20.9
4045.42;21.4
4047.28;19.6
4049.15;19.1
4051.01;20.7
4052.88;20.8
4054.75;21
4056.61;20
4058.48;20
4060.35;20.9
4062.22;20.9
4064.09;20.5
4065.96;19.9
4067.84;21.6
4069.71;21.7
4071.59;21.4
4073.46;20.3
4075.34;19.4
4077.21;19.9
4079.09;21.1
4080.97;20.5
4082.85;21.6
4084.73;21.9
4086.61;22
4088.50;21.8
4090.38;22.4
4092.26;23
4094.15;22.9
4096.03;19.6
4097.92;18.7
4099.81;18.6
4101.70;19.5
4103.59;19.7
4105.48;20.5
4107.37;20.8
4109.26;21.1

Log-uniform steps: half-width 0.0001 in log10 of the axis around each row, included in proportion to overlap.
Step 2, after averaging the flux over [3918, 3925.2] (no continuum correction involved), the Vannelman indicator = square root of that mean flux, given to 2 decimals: 3.77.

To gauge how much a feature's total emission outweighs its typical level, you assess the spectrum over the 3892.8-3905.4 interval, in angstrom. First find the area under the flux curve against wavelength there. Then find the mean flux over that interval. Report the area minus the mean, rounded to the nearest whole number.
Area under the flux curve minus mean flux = 177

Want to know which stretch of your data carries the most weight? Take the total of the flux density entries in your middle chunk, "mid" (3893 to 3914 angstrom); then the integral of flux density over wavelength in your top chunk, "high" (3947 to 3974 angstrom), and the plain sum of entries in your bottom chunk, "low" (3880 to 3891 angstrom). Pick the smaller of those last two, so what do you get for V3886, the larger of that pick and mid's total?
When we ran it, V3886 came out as 188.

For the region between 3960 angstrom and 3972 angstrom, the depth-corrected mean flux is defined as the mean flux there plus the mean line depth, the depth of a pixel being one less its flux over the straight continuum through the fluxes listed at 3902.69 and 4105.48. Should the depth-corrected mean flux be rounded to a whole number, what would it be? 11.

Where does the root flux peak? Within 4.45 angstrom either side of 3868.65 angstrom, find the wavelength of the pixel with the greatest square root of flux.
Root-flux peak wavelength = 3872.25 angstrom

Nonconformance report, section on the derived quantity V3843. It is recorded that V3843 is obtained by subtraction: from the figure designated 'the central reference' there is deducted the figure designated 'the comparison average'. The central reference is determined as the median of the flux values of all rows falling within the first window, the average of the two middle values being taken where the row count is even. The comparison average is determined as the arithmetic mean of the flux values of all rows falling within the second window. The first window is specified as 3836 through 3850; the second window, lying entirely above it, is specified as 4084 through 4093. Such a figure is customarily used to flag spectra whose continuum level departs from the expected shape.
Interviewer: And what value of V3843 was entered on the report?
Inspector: -10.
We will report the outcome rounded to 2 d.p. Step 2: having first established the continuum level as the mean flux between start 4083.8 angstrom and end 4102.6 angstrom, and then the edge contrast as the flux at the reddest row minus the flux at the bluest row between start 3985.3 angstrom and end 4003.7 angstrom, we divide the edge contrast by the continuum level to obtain 0.17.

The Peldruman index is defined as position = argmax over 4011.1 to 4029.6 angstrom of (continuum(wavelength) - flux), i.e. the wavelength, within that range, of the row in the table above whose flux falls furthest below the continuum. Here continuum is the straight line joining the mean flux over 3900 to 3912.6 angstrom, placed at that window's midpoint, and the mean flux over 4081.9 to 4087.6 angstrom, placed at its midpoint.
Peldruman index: 4028.69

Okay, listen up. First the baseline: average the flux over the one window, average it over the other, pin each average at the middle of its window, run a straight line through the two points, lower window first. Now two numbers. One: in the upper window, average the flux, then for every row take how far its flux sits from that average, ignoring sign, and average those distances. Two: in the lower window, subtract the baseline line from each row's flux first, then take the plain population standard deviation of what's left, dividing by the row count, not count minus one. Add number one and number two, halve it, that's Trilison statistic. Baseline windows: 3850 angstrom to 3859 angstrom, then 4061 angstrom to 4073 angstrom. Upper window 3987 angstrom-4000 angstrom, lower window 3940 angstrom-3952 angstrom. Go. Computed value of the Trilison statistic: 1.02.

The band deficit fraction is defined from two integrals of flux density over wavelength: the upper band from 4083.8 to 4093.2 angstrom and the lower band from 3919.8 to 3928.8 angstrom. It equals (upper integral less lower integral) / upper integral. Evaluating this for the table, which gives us 0.45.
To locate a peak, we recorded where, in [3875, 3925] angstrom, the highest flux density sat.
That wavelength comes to 3913.48 angstrom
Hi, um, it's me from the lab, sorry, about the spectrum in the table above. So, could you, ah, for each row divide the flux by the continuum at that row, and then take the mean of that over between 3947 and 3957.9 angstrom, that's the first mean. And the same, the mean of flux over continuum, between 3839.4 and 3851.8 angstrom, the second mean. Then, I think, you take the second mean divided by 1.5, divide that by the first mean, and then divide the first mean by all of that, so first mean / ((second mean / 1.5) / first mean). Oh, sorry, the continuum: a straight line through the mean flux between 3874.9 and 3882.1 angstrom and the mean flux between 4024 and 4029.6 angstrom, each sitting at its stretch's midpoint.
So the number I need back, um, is 1.12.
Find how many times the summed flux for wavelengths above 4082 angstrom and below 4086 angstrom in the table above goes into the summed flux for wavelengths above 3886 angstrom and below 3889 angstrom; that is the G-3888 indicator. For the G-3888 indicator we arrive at 0.57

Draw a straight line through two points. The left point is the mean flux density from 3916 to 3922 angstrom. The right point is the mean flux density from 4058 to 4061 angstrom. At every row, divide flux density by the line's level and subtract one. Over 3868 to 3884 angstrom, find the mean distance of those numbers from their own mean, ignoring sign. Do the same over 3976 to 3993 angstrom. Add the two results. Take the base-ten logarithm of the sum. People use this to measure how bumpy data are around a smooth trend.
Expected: -0.76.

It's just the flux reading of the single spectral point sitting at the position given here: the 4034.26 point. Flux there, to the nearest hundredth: 20.20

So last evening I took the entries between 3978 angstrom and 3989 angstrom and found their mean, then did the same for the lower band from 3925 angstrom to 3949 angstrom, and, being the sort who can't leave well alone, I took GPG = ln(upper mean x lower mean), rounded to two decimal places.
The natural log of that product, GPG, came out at 5.22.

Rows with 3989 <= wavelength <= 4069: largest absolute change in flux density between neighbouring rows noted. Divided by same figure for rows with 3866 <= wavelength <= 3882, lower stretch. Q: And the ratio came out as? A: 1.22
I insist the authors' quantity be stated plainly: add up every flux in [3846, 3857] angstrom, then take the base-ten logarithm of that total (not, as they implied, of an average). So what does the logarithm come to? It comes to 1.856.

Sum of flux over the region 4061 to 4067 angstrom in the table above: 61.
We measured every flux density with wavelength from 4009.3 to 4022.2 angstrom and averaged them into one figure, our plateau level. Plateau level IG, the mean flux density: 22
